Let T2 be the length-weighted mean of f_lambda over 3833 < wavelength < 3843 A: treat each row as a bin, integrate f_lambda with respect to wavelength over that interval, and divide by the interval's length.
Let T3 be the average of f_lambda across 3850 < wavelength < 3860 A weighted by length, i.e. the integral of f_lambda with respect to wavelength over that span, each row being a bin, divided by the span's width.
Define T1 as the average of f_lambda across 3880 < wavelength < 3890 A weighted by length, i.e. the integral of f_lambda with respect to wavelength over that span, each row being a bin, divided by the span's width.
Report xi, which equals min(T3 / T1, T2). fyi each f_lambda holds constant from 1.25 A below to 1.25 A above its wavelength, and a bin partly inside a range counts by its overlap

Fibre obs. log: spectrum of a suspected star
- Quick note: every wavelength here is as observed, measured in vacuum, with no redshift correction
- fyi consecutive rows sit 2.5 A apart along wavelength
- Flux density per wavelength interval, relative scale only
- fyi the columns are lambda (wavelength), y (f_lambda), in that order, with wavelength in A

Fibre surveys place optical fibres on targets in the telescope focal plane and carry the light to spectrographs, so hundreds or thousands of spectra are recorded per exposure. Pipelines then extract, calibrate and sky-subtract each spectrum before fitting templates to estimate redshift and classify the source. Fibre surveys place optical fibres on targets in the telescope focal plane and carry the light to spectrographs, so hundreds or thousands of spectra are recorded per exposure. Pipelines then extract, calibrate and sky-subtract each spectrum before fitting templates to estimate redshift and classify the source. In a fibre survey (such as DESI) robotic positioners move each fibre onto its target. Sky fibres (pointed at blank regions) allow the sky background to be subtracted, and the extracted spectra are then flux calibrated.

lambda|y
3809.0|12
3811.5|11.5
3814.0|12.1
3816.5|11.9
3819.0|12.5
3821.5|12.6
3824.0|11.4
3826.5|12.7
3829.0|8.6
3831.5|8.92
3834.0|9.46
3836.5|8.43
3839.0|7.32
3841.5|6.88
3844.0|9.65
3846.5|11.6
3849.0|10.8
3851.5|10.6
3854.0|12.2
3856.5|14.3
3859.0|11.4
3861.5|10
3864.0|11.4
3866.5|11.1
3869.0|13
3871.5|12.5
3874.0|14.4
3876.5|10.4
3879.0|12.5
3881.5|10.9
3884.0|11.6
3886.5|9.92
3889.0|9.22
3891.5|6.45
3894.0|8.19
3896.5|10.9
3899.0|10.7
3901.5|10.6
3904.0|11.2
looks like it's 1.2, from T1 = 10.5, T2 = 8.0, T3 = 12.1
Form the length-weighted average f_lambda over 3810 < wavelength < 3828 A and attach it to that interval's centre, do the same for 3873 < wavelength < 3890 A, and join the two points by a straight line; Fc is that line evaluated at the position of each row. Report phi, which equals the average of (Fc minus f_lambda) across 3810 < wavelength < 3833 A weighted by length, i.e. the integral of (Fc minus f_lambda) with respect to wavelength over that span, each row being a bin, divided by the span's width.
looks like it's 0.7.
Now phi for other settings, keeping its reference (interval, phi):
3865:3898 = 0.4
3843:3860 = 0.1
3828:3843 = 3.6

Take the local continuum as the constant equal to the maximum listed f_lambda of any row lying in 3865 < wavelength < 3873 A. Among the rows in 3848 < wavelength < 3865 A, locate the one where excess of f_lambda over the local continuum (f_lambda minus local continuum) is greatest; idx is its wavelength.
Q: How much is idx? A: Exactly 3856.5 A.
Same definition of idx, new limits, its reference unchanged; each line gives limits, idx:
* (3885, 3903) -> 3896.5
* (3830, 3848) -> 3846.5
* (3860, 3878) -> 3874.0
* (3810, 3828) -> 3826.5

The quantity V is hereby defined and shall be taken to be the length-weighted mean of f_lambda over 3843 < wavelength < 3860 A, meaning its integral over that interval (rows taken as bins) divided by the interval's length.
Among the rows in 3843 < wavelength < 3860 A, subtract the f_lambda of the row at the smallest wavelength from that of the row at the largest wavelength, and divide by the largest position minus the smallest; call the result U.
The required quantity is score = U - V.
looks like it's -11.4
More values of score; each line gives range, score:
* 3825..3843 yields -9.3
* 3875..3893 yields -10.4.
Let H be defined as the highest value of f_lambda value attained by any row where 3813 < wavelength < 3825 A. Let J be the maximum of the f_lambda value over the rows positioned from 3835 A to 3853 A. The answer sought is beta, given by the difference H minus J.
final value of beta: 1.0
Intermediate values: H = 12.6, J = 11.6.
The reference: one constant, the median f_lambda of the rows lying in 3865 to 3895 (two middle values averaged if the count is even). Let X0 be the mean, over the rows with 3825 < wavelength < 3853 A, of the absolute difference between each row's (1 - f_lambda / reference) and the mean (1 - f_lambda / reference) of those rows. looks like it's 0.126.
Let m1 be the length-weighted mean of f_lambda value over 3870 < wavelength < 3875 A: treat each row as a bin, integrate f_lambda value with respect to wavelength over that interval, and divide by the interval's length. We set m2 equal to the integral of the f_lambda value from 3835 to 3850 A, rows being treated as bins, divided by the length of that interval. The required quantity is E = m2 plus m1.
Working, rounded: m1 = 13.4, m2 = 9.1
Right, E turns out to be 22.5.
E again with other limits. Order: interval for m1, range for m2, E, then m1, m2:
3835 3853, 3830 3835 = 18.5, 9.4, 9.1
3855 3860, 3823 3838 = 22.7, 12.9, 9.9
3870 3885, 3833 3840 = 20.5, 12.1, 8.4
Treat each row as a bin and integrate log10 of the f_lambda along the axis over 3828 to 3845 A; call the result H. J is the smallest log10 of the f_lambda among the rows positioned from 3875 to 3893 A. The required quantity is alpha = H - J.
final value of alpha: 14.9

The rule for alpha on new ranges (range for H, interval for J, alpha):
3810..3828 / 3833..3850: 18.6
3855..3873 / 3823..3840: 18.5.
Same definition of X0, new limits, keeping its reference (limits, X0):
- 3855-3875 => 0.117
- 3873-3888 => 0.111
